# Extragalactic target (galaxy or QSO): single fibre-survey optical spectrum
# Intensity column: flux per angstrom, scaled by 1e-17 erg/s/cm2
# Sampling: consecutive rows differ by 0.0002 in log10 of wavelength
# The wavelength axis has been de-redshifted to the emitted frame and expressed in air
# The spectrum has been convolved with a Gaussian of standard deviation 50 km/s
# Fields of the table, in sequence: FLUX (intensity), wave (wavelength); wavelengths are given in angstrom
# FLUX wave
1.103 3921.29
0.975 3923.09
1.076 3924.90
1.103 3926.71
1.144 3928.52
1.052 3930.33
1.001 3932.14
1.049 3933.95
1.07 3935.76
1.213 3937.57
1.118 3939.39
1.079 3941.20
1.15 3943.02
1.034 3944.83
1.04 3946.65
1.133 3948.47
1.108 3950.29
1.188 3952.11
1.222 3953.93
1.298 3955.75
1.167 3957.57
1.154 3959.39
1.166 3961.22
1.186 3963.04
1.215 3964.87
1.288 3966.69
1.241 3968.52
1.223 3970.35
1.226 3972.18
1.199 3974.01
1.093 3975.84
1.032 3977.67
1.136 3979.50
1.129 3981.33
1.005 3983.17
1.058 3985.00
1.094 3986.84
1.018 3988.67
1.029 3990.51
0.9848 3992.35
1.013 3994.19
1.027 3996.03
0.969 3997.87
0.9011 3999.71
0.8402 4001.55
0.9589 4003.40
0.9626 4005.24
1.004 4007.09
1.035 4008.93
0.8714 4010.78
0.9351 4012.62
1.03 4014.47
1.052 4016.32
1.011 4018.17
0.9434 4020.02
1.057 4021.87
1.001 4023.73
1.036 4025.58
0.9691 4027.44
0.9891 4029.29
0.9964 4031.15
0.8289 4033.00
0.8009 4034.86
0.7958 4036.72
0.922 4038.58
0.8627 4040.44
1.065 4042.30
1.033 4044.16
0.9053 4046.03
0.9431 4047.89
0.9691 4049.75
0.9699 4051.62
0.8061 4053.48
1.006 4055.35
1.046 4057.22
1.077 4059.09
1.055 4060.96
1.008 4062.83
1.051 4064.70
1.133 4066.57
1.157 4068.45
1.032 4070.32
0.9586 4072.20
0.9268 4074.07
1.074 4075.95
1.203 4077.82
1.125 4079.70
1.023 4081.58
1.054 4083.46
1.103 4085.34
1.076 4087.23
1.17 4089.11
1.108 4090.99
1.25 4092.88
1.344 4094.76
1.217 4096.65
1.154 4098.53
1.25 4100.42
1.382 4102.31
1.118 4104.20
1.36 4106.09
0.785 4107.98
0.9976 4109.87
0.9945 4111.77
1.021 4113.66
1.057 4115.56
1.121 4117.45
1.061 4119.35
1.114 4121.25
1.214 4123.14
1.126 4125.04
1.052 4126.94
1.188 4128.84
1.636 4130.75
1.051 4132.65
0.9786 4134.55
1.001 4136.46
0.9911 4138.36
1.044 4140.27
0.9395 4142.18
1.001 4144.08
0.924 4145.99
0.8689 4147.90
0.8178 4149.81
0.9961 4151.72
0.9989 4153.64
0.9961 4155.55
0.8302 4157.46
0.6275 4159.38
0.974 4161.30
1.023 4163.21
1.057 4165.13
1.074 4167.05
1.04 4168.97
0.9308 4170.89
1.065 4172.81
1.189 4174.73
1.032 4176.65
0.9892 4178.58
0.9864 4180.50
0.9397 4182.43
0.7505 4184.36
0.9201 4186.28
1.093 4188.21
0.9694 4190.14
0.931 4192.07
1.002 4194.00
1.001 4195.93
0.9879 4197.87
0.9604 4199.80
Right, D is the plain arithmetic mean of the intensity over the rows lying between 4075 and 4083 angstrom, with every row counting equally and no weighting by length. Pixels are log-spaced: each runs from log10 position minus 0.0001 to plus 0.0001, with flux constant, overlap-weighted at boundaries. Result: 1.11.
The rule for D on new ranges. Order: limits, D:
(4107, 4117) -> 0.97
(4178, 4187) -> 0.92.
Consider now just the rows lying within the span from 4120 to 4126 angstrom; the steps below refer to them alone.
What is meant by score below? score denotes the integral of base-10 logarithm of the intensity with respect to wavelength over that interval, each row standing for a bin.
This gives 0.35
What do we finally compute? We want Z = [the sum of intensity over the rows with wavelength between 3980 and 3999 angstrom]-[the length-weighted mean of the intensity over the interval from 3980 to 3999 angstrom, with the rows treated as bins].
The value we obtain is 9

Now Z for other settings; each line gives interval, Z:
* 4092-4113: 12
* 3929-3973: 26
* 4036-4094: 31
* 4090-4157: 37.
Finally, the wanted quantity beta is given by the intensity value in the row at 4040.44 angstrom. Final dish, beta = 0.8627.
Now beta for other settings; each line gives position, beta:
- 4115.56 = 1.057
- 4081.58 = 1.023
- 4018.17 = 1.011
